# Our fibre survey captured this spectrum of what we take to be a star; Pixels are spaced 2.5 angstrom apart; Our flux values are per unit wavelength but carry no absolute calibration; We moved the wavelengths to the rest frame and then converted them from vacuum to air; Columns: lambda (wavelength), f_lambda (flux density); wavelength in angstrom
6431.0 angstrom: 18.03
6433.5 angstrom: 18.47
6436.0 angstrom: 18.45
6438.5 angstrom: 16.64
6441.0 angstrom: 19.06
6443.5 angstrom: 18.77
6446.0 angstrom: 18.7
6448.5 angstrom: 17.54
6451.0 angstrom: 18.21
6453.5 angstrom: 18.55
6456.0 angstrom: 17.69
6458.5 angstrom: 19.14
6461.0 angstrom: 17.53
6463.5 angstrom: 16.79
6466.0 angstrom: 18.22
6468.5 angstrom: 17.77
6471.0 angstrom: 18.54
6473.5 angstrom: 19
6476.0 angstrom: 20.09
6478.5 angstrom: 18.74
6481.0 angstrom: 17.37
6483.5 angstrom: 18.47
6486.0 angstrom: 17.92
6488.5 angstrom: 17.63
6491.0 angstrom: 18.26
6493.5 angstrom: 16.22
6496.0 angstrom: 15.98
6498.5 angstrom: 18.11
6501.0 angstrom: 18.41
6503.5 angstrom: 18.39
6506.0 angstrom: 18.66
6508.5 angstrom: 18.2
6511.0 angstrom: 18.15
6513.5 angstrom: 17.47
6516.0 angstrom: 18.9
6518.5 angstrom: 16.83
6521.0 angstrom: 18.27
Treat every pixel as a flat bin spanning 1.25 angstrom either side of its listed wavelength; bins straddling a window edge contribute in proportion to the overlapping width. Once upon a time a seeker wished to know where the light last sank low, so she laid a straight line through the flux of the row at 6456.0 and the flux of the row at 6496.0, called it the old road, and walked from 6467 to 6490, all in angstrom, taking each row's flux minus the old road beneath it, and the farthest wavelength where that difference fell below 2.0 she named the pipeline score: 6488.5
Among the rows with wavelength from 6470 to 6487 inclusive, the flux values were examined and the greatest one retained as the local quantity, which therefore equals 20.09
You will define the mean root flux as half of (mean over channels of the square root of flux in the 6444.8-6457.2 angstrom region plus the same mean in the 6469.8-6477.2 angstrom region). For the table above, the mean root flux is 4.32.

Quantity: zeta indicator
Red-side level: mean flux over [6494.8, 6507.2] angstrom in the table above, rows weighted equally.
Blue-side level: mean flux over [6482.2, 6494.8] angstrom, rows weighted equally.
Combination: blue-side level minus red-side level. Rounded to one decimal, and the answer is -0.2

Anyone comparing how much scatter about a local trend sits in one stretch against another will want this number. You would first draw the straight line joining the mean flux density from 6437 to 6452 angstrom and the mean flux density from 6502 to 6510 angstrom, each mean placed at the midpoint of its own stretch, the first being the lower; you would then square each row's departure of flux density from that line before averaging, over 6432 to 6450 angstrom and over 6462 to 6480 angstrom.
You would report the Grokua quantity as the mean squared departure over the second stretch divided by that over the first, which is 1.5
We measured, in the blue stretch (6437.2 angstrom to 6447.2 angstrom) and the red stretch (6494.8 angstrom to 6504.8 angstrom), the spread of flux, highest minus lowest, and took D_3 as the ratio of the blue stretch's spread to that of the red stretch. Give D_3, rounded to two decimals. 1.00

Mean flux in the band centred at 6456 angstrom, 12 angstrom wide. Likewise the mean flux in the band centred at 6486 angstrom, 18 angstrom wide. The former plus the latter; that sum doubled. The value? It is 72.1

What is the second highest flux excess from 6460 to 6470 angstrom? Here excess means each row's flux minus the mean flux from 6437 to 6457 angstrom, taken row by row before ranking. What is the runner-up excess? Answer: -0.4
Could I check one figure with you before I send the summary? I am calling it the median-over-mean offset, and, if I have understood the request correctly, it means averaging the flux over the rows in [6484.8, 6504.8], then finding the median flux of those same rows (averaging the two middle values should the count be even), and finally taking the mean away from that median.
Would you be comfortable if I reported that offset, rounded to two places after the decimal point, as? 0.40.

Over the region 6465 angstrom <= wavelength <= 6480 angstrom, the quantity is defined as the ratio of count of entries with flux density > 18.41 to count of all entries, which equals 0.67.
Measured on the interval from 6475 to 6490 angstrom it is 0.50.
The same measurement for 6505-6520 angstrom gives 0.33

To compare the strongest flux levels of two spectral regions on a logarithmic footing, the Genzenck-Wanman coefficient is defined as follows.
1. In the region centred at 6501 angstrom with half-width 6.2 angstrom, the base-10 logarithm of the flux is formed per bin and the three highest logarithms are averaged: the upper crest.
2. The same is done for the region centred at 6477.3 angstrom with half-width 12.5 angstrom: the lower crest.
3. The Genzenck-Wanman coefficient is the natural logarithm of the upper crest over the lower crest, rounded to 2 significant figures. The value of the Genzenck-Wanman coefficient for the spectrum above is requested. -0.014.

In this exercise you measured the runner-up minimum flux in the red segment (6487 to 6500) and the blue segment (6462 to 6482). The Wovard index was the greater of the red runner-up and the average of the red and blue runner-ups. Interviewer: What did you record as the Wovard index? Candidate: 16.8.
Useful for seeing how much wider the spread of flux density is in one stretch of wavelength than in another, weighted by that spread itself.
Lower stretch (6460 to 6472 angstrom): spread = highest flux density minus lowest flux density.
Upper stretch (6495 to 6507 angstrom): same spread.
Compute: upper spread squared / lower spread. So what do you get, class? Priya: 4.1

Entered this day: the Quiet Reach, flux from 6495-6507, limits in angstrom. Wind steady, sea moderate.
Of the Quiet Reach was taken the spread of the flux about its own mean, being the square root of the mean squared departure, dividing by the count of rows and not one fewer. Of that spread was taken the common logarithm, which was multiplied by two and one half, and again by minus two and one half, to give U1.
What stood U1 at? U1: 0.05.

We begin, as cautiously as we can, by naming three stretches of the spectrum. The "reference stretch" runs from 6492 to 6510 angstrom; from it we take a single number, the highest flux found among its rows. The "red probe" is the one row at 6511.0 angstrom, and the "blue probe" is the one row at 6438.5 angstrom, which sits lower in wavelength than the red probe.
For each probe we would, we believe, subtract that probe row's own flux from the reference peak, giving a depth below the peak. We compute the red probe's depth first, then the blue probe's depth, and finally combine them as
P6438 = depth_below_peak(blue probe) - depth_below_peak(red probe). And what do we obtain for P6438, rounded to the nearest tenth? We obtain 1.5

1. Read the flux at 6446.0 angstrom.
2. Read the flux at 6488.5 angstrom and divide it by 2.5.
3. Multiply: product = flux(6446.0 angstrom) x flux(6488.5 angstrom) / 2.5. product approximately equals 132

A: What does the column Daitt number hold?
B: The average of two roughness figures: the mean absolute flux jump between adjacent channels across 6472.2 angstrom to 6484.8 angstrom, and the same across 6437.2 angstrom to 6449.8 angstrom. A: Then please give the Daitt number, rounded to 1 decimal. 1.1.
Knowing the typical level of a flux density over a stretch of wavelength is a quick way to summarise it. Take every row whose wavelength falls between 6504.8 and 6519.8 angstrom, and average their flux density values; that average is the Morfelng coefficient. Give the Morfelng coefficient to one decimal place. 18.0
